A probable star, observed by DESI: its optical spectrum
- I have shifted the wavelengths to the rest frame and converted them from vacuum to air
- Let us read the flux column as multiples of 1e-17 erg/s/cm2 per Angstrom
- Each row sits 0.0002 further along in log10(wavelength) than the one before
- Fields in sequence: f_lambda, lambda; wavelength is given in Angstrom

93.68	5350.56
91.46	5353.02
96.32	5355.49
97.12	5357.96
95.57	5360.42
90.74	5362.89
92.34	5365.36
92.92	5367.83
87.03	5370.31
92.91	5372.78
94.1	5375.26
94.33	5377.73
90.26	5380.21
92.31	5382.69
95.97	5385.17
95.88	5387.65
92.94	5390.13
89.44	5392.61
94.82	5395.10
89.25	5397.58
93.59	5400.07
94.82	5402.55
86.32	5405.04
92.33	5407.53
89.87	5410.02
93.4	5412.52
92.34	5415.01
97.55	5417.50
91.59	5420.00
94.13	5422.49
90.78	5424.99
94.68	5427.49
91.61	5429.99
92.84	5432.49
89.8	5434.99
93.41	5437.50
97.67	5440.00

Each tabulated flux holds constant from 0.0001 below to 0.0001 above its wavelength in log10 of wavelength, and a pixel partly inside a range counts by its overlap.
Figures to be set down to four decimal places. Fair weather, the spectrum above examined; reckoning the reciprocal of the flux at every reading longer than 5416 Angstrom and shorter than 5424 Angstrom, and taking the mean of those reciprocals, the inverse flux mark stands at 0.0106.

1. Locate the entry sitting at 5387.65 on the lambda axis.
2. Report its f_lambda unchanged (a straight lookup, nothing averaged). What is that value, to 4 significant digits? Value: 95.88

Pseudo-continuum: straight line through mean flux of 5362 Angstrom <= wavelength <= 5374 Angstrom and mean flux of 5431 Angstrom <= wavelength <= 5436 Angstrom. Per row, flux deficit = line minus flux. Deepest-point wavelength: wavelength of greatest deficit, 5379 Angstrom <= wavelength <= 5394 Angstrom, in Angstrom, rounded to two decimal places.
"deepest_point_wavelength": 5392.61 Angstrom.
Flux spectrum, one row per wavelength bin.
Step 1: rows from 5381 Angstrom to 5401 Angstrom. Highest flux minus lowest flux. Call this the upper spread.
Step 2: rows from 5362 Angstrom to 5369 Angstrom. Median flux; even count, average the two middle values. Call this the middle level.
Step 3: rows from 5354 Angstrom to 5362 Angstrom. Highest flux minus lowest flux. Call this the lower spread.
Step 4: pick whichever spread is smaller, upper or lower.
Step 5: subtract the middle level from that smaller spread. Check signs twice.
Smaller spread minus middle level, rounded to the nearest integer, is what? -91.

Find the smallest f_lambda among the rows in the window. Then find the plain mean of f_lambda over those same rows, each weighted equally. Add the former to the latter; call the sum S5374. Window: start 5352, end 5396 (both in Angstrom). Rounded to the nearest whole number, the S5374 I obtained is 180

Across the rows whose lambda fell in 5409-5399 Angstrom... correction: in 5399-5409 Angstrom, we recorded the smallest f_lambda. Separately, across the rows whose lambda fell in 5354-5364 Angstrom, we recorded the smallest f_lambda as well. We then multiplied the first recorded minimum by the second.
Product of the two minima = 7833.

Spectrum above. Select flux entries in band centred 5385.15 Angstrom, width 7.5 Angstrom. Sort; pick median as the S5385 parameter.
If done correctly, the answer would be 95.9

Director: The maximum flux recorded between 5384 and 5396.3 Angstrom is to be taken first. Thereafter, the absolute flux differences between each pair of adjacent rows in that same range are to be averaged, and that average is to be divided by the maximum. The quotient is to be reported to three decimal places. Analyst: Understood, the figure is 0.031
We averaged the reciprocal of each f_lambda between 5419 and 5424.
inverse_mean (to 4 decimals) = 0.0108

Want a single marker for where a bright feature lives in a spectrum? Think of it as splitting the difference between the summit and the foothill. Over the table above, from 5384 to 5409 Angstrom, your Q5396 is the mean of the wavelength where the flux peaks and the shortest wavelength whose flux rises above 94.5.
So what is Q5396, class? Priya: 5385.2 Angstrom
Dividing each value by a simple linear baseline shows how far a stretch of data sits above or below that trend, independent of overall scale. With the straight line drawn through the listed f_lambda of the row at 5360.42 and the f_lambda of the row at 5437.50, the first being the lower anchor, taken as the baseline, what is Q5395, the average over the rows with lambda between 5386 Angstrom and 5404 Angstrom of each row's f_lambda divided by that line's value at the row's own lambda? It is 0.983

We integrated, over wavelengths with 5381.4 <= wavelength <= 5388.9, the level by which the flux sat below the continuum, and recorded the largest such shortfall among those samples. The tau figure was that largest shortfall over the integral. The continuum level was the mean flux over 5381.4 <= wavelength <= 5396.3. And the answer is -0.1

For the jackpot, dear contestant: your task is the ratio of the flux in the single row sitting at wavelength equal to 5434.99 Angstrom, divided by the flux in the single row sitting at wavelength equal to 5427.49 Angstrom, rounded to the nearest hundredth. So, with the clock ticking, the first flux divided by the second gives 0.95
